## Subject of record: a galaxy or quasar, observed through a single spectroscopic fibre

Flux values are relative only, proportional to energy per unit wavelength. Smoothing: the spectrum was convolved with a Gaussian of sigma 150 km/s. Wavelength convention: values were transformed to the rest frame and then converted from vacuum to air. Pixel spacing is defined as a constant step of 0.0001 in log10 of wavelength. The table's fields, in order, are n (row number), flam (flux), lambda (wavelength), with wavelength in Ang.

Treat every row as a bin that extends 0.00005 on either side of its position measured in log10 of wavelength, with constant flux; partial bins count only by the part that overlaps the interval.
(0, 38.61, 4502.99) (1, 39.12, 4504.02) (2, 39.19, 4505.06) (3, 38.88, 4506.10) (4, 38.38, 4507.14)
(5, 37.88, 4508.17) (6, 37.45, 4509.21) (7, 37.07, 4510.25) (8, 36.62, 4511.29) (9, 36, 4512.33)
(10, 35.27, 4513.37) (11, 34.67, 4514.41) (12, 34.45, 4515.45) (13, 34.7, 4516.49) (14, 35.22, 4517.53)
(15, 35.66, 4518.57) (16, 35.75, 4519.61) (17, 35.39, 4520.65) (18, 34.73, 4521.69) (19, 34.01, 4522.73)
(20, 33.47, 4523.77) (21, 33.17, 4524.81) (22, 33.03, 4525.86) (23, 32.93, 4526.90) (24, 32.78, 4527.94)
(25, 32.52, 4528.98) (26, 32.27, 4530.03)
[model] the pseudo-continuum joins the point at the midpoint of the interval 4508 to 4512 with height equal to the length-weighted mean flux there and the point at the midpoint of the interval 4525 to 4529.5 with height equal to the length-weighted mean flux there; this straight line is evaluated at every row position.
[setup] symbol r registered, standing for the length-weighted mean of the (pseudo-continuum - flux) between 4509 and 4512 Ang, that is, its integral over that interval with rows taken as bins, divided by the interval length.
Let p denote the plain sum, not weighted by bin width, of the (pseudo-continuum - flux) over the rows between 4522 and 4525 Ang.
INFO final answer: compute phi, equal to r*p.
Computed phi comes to 0.0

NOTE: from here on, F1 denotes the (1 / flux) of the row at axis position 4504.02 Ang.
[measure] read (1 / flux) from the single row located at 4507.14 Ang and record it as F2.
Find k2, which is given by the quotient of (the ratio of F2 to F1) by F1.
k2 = 40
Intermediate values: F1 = 0.0256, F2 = 0.0261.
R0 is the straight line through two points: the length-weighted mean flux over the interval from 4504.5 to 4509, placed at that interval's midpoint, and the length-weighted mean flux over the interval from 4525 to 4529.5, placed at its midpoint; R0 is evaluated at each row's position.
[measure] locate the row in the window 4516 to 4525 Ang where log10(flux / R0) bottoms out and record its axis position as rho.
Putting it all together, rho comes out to 4516.49 Ang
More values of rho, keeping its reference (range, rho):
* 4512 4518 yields 4514.41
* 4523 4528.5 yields 4524.81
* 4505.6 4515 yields 4514.41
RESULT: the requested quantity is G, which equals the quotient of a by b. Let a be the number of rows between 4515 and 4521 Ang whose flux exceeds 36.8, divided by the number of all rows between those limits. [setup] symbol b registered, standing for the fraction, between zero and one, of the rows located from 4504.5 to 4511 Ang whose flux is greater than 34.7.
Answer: 0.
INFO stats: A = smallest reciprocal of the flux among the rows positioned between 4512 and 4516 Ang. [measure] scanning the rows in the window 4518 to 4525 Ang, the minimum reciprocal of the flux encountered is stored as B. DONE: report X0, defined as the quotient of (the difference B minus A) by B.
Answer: 0.01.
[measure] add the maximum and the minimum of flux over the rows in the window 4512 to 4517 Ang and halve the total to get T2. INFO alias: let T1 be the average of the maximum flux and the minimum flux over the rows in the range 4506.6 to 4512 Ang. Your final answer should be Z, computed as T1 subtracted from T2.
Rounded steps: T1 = 37.5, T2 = 35.2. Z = -2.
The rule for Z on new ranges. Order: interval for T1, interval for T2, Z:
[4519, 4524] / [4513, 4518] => 0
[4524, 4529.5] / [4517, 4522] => 2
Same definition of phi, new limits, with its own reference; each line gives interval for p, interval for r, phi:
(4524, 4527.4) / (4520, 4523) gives -0.2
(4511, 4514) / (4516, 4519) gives 0.1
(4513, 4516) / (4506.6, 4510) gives -1.2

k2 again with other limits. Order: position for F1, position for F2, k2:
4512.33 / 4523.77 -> 39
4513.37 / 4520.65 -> 35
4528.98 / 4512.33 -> 29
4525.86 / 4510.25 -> 29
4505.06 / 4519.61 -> 43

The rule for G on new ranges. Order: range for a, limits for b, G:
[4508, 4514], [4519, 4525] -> 1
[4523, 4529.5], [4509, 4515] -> 0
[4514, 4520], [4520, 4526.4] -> 0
